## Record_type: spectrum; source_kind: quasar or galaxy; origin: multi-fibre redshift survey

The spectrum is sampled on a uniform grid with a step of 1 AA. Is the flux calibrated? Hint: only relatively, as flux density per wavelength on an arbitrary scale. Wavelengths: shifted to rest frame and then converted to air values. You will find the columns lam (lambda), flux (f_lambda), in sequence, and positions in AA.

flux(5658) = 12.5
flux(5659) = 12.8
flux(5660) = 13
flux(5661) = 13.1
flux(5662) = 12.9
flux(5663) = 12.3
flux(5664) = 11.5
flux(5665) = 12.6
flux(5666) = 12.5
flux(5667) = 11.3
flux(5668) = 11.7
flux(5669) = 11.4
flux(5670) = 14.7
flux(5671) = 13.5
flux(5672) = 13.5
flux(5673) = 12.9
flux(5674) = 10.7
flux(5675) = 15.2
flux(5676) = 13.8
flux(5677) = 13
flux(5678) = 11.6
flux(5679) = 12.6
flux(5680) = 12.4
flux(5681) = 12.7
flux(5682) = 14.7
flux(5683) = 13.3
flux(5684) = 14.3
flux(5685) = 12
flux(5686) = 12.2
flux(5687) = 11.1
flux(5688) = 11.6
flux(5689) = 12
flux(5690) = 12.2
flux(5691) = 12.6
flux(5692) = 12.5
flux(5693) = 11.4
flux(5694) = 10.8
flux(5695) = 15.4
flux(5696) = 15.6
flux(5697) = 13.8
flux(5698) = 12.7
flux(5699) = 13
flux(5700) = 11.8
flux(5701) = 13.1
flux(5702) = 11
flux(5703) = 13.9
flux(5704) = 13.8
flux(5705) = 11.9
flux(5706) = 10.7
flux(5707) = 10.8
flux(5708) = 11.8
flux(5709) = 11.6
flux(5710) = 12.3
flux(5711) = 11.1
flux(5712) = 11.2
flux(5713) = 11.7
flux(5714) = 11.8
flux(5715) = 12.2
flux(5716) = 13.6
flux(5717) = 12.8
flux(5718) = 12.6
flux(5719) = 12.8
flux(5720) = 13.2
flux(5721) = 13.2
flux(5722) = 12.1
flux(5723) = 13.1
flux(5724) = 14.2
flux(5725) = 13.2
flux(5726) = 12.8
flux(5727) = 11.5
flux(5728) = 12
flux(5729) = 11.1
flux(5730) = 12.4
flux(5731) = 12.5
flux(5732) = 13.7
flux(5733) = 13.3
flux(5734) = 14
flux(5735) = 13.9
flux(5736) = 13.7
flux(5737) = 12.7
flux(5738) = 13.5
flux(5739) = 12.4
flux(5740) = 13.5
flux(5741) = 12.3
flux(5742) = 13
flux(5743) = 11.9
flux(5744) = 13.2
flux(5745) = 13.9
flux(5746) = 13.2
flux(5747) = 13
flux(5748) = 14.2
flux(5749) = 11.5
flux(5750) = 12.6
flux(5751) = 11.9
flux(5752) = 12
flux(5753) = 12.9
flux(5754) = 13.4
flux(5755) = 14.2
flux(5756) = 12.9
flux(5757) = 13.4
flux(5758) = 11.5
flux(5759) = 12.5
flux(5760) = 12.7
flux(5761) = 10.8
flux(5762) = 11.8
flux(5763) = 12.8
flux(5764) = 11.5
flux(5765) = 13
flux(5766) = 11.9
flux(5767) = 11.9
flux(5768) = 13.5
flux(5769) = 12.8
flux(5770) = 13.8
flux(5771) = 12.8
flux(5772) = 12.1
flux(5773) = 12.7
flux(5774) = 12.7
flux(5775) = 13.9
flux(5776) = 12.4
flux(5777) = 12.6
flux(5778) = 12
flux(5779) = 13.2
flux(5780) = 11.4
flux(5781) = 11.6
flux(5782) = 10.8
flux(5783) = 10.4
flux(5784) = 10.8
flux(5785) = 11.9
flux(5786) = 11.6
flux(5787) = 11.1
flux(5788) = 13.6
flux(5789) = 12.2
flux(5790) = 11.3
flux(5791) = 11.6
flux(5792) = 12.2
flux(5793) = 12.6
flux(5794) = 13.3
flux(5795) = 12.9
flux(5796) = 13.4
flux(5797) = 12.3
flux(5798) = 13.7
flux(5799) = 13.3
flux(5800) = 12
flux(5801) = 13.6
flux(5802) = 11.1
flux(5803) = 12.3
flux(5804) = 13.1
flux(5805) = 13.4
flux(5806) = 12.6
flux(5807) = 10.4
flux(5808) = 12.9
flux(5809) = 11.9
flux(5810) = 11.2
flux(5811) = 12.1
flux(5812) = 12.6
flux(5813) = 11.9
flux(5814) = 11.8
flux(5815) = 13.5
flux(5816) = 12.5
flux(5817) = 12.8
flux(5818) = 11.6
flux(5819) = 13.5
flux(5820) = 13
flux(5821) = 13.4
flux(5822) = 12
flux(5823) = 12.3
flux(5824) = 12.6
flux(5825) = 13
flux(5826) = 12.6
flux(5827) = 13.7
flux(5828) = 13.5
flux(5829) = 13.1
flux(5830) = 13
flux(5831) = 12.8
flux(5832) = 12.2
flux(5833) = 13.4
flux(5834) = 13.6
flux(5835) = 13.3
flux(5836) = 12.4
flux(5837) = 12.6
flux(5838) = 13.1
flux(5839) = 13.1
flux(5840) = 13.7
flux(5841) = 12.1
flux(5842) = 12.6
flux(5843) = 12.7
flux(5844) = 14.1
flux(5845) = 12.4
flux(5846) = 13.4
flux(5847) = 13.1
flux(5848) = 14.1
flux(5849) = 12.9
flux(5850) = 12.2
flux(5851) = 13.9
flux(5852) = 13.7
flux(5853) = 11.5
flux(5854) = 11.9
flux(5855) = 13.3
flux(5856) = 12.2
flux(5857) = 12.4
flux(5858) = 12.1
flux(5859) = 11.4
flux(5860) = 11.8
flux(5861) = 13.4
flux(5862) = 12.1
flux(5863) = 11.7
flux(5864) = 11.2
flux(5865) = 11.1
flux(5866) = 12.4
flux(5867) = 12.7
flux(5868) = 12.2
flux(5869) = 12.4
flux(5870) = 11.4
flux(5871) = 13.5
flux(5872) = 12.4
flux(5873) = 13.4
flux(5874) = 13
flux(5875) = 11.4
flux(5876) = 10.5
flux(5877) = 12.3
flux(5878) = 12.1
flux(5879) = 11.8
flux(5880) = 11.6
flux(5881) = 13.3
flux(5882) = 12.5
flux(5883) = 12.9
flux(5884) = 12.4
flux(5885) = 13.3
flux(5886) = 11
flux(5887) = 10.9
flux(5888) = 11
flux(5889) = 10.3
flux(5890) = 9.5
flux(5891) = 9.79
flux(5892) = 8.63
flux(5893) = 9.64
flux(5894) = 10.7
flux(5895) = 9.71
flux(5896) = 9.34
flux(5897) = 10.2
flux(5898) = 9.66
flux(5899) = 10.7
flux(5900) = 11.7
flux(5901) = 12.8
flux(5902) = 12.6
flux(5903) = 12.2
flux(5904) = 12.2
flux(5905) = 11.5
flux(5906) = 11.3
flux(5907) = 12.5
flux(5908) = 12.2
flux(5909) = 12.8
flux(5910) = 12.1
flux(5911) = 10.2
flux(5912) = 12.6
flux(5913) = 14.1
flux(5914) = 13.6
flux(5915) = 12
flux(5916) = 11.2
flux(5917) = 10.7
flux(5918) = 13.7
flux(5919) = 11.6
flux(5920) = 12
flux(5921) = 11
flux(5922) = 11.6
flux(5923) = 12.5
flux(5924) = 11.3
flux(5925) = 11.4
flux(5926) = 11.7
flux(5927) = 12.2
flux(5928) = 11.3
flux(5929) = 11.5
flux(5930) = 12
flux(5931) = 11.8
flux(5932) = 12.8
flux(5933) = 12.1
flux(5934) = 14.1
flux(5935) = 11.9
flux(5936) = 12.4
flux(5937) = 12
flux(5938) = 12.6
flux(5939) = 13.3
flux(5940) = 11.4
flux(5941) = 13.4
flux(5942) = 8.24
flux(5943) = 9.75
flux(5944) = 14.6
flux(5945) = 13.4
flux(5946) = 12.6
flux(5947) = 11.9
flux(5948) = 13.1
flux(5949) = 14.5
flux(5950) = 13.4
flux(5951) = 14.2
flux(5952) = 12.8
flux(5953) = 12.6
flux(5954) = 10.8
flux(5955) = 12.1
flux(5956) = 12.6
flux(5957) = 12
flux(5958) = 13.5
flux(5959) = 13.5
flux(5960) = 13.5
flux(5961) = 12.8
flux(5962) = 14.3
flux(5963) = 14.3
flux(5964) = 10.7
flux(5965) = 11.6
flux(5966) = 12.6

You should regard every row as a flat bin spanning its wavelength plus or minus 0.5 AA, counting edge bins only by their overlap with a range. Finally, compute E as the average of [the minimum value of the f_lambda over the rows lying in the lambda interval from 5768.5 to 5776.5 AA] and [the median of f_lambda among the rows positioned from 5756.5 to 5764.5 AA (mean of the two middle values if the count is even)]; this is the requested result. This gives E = 12.1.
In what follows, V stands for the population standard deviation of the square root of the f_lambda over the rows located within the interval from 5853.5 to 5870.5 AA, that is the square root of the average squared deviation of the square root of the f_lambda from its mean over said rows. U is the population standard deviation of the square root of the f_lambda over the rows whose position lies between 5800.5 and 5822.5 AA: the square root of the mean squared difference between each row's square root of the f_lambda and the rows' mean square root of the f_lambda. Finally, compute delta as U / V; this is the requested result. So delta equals 1.35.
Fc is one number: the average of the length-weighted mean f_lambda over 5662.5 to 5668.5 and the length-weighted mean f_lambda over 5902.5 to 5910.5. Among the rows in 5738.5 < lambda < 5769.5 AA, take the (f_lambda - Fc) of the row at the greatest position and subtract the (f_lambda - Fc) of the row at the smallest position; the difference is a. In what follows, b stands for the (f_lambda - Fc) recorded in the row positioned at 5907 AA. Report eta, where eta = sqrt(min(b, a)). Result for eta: 0.6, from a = 0.4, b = 0.5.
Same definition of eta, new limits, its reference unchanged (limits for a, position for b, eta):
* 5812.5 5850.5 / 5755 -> 0.5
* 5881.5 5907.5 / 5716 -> 0.0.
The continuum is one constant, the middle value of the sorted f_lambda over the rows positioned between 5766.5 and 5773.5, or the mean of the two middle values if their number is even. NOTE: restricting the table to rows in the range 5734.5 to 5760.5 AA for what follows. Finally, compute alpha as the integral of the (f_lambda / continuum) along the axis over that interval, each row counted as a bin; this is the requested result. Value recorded 26.2 AA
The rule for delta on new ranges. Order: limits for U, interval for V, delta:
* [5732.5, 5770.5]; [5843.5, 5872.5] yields 0.98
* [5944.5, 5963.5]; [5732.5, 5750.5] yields 1.28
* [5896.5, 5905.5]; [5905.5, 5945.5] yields 0.88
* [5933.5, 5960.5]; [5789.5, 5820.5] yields 1.71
